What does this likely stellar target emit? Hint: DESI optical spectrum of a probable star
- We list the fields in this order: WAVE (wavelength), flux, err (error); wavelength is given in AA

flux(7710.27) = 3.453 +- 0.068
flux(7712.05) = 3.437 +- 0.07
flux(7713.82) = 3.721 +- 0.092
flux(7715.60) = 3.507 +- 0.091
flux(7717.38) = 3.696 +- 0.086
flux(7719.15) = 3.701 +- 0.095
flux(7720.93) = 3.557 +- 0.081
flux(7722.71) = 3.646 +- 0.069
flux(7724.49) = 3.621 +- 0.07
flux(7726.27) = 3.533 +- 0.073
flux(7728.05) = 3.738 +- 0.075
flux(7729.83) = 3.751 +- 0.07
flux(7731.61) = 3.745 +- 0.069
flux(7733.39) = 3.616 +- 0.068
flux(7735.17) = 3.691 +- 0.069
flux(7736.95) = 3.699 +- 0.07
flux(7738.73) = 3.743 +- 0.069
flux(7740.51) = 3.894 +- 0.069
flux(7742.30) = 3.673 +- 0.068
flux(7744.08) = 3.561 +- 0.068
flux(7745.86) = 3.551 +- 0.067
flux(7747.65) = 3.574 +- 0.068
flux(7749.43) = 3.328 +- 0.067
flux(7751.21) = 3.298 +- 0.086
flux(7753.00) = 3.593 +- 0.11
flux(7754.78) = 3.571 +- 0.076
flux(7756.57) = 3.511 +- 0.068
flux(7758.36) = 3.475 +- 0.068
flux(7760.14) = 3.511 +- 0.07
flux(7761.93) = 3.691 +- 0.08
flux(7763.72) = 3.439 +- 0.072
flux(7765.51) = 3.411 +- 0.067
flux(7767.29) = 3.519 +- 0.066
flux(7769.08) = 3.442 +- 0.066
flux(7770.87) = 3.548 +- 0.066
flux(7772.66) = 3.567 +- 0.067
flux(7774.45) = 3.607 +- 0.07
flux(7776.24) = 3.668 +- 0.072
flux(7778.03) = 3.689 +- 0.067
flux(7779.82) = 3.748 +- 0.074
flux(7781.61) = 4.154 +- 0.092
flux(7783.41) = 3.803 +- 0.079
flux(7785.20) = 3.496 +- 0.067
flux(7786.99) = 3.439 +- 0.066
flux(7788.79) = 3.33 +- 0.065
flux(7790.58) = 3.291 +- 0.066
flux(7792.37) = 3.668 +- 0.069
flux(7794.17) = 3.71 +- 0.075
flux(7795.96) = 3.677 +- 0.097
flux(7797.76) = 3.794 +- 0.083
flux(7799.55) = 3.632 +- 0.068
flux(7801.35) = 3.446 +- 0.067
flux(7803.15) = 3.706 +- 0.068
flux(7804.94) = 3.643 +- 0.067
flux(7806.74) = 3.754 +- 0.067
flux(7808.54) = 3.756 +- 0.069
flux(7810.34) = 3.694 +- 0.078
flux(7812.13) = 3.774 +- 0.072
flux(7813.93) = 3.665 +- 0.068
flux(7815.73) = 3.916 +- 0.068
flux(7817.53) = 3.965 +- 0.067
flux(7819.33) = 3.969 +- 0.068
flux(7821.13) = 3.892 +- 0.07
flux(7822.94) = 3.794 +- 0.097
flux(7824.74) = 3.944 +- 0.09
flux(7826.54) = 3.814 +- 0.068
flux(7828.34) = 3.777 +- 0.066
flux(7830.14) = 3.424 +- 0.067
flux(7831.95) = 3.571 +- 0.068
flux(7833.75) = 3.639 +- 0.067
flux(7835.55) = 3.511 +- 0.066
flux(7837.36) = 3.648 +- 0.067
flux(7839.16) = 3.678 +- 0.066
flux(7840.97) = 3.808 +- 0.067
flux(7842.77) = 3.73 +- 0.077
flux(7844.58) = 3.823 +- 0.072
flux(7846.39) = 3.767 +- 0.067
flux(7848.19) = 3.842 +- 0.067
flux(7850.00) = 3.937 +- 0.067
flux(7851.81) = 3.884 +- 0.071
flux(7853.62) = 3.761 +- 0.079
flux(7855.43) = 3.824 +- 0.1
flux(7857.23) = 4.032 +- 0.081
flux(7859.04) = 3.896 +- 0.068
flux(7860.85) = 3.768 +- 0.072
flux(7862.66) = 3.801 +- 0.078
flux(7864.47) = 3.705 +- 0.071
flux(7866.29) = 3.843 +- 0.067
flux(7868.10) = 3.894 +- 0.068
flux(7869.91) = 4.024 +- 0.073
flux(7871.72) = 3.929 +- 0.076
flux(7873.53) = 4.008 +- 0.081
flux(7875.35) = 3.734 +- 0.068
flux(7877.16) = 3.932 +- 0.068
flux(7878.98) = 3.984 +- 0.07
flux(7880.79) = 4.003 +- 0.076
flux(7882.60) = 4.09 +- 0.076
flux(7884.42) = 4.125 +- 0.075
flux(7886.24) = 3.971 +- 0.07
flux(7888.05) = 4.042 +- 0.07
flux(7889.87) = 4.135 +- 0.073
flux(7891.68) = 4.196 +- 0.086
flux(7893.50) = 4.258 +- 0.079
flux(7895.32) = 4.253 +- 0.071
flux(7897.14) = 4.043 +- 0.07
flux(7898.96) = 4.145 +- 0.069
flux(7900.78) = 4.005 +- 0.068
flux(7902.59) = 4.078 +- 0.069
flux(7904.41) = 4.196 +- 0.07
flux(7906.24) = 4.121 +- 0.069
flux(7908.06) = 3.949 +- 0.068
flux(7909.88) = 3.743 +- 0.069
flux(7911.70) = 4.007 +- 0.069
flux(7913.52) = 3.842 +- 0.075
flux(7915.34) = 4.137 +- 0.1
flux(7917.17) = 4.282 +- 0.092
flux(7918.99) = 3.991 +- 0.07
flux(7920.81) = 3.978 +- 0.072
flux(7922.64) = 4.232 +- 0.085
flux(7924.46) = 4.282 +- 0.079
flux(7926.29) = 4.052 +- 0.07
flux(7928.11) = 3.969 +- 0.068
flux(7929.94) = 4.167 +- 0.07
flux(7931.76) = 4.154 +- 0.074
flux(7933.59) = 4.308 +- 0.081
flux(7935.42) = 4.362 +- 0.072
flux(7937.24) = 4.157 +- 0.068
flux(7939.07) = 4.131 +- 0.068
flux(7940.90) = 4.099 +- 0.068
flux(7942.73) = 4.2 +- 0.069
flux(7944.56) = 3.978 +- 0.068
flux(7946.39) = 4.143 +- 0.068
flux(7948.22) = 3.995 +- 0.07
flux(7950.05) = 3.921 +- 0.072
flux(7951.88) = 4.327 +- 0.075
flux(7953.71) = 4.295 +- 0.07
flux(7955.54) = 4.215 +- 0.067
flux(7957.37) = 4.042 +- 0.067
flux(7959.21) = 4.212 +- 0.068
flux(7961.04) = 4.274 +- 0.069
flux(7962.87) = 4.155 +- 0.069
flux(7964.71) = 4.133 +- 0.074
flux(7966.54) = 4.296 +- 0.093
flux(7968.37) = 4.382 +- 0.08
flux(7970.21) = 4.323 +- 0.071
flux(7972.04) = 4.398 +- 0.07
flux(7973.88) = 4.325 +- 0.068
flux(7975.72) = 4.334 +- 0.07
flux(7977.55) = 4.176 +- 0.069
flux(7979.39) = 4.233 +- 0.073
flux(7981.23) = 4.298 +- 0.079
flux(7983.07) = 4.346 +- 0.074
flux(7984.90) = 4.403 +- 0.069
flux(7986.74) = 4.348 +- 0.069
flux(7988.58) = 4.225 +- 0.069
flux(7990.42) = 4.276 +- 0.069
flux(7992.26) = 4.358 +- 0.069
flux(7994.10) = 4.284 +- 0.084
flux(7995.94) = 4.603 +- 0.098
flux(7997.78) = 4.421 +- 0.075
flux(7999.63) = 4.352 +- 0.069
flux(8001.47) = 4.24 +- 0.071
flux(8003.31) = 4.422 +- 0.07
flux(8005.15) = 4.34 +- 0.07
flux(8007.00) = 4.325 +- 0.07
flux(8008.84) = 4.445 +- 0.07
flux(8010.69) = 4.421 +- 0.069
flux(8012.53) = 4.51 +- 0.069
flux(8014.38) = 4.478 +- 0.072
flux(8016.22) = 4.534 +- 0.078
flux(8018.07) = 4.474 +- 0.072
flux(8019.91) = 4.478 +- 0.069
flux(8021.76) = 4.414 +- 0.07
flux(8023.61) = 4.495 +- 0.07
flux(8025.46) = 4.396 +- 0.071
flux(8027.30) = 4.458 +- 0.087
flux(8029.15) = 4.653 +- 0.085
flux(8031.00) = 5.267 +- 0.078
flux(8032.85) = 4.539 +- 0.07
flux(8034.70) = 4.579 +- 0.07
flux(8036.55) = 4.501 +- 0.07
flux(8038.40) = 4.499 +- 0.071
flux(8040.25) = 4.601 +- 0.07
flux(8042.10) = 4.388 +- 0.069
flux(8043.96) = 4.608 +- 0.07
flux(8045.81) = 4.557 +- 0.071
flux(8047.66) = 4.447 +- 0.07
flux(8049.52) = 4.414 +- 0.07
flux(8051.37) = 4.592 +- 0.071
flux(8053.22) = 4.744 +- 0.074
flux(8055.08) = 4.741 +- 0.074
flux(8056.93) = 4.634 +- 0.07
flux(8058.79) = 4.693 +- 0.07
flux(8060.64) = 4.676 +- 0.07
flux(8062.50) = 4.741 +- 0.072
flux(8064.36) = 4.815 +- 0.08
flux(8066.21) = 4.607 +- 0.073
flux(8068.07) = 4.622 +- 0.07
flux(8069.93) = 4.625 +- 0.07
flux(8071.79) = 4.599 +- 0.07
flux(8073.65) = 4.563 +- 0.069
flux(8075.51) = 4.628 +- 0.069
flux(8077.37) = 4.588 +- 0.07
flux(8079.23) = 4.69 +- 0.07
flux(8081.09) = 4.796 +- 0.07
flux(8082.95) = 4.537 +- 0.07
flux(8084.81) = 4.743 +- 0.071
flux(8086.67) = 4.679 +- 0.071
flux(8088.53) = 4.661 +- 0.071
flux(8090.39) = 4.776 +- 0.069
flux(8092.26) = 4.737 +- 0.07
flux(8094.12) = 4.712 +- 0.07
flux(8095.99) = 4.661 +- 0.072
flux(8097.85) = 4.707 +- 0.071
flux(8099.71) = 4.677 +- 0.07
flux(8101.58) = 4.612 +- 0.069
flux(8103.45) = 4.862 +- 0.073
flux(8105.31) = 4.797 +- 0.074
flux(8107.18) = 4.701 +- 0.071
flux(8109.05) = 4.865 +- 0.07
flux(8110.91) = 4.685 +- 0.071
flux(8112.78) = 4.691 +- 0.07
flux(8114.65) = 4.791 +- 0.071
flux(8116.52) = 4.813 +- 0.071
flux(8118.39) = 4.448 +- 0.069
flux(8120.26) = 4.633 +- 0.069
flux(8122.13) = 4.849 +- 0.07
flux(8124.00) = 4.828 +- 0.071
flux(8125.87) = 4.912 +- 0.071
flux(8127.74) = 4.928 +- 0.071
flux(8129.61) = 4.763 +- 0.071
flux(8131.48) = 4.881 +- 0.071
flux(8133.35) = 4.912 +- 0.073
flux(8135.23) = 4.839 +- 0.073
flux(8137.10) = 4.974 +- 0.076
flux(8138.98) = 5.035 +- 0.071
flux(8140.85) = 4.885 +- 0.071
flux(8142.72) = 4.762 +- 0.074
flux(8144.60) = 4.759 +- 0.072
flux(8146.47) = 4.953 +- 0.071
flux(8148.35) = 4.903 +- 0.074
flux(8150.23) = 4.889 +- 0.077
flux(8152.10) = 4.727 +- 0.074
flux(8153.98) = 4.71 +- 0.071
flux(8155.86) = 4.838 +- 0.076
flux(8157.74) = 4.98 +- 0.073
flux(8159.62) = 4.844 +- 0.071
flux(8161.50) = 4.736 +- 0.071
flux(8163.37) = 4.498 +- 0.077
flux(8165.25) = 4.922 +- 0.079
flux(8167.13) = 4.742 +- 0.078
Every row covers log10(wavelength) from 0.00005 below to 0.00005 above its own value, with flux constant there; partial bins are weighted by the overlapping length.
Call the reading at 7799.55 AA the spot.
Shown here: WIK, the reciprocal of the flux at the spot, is 0.28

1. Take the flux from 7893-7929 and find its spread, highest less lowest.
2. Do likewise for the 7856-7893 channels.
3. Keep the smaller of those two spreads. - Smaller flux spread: 0.49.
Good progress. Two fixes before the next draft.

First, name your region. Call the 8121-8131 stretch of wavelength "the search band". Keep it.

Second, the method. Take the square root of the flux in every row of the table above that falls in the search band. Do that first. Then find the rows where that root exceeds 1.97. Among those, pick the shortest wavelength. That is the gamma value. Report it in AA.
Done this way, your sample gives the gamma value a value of 8122.13 AA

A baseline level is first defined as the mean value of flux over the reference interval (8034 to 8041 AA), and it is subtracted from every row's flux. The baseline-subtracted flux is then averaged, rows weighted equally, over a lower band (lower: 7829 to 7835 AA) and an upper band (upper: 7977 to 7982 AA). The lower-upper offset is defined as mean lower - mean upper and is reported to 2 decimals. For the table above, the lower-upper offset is -0.69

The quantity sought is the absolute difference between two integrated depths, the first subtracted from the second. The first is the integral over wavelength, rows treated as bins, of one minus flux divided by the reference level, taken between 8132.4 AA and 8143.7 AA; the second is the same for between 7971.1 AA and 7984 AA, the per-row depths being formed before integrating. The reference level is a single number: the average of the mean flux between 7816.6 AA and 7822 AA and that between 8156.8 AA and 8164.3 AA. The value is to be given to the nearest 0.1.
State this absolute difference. 1.6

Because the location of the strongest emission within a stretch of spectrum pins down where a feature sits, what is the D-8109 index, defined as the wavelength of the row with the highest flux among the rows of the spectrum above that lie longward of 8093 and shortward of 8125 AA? 8109.05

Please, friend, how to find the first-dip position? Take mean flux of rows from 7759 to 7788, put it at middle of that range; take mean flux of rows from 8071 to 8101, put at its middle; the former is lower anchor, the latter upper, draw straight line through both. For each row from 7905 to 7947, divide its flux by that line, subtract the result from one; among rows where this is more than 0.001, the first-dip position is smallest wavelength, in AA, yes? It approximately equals 7908.06 AA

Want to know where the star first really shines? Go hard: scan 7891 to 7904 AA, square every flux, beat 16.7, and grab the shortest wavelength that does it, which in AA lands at 7891.68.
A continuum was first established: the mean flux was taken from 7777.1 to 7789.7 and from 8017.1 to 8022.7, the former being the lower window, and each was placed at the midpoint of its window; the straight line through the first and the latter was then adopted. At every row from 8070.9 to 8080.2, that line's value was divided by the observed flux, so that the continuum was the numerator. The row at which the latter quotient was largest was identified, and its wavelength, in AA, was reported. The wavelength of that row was 8073.65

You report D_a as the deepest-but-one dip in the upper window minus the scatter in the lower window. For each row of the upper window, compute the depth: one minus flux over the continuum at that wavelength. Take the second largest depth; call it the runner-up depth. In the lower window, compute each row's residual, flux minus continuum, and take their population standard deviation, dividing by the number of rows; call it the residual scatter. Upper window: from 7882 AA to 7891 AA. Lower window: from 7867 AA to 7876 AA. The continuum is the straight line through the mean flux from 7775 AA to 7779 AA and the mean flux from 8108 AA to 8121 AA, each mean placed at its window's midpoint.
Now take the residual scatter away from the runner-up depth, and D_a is -0.11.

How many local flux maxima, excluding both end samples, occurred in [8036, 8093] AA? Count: 10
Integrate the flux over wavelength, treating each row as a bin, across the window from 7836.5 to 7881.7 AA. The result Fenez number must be 174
